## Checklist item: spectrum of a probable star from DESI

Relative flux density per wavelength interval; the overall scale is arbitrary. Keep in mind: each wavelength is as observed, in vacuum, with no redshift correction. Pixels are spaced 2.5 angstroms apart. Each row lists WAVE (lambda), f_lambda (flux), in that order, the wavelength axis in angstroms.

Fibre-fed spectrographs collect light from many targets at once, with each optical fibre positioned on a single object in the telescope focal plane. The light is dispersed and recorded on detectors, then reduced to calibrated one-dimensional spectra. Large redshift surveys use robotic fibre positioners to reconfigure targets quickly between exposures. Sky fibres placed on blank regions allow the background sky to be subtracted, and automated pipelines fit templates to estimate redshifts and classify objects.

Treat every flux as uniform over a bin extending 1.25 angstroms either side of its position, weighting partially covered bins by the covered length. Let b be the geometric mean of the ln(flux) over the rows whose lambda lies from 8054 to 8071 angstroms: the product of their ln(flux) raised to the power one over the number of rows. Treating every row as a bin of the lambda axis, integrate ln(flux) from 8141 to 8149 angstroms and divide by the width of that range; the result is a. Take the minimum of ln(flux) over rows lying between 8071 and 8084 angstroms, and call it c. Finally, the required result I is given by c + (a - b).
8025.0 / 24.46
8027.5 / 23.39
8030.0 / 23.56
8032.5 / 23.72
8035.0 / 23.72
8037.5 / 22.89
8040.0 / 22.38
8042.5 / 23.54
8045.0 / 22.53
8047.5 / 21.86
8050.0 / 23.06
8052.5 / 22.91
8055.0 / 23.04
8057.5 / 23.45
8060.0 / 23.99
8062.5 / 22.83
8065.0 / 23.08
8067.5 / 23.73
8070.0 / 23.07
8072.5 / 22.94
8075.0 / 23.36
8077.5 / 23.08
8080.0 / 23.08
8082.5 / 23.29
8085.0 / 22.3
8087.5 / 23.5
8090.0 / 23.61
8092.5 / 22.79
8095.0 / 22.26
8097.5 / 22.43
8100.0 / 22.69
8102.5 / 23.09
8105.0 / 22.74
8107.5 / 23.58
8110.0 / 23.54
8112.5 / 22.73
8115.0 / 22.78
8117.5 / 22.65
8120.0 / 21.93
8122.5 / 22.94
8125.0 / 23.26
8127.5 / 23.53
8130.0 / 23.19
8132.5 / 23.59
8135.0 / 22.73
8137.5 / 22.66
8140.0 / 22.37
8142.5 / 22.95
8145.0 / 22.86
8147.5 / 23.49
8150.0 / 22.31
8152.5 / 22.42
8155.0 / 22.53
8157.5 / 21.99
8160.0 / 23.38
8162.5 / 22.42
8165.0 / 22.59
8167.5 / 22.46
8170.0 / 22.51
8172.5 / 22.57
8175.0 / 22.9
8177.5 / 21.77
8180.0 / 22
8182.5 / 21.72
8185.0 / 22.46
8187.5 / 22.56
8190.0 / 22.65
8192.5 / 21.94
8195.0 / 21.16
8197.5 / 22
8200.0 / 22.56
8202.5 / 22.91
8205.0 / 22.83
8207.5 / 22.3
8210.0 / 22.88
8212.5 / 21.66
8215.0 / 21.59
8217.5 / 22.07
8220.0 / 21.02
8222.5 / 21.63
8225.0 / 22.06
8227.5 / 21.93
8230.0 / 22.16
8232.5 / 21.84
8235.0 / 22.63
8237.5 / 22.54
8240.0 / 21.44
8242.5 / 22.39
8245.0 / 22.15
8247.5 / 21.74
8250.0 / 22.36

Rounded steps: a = 3.14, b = 3.15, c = 3.13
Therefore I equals 3.12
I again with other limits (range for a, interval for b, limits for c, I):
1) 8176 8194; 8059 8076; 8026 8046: 3.06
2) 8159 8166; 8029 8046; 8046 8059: 3.07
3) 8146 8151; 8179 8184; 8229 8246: 3.11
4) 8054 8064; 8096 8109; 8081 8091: 3.12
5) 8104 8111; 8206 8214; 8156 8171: 3.14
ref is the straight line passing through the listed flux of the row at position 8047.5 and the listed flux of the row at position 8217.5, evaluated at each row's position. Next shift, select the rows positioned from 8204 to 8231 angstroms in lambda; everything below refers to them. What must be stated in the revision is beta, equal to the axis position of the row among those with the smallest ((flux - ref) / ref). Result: 8220.0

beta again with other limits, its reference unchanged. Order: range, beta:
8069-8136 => 8120.0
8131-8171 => 8157.5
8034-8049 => 8047.5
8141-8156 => 8150.0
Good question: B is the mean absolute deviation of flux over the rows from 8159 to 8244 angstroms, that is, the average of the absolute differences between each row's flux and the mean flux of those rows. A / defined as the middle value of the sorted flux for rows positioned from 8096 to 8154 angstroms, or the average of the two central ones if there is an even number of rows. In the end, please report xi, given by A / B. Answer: 51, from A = 22.8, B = 0.444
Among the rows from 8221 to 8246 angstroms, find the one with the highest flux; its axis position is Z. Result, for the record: 8235.0 angstroms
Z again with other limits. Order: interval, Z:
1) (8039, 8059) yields 8042.5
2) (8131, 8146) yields 8132.5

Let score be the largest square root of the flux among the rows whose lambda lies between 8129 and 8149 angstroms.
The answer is 4.86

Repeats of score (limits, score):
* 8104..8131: 4.86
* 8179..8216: 4.79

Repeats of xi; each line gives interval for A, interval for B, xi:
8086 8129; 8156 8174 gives 93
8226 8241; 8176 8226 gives 50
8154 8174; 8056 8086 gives 71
